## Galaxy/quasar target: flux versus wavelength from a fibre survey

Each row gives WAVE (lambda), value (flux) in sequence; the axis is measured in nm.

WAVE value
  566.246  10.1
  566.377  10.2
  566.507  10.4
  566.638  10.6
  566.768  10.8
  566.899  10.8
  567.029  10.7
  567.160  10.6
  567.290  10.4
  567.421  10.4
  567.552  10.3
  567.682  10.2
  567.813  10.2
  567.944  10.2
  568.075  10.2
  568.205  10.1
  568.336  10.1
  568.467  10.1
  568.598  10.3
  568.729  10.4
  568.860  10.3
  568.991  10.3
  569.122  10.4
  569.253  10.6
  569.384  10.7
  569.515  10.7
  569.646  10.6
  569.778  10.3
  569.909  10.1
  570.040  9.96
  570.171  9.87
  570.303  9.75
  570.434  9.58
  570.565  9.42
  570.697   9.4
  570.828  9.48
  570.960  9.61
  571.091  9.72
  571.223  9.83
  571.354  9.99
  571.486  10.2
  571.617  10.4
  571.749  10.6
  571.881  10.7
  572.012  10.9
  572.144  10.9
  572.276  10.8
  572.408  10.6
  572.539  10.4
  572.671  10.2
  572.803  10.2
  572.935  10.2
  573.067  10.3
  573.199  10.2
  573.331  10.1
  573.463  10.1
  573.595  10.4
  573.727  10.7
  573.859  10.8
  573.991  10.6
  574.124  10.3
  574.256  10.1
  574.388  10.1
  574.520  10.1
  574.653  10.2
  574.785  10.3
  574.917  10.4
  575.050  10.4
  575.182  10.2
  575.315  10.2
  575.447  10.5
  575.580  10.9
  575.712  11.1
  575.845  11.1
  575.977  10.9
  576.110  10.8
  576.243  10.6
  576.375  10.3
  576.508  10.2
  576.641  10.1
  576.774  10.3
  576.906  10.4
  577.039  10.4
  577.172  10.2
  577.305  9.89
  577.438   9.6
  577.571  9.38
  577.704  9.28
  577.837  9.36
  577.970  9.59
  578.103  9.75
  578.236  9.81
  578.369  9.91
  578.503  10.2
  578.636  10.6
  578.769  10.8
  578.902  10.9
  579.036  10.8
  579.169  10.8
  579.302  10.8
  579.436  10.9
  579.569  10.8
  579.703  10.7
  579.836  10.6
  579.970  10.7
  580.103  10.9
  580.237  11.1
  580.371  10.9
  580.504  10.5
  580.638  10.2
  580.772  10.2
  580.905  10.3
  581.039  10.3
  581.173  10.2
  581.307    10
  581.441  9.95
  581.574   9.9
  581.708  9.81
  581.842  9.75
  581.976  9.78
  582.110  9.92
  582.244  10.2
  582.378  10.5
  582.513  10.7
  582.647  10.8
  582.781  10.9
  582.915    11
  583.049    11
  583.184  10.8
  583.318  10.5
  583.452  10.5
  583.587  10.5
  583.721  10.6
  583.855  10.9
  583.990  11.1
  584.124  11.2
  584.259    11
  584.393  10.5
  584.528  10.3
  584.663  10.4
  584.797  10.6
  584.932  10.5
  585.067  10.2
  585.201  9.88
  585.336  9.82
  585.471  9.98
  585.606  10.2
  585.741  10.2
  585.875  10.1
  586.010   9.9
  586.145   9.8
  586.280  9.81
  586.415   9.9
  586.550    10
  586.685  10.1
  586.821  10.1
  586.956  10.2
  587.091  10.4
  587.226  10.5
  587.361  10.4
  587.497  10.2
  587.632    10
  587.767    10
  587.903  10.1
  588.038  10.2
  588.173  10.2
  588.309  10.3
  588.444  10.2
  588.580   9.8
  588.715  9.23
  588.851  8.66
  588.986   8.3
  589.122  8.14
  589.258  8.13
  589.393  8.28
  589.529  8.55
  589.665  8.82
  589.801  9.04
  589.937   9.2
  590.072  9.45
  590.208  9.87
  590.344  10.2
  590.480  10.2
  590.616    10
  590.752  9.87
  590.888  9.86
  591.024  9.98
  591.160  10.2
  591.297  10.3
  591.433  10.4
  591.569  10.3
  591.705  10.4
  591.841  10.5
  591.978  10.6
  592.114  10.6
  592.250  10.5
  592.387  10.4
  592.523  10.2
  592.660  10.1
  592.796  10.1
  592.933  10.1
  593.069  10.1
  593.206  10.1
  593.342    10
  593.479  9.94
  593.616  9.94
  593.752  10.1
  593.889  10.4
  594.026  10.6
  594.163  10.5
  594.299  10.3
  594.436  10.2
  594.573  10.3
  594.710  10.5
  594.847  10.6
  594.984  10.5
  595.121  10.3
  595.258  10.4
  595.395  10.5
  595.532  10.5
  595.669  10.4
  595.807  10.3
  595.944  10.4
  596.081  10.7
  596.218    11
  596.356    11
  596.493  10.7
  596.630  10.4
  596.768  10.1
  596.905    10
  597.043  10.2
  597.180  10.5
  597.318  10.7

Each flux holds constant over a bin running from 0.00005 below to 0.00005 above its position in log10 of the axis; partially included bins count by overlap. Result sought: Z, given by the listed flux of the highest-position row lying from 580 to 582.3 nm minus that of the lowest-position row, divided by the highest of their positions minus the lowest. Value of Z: -0.33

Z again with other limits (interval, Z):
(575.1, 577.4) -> -0.15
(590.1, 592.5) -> 0.24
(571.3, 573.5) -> 0.05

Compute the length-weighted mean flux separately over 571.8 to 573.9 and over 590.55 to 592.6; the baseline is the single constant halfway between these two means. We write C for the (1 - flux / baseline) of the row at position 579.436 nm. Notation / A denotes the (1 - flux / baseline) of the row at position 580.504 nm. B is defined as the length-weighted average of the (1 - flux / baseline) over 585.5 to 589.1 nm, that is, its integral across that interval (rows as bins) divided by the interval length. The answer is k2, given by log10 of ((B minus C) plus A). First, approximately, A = -0.013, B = 0.042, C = -0.05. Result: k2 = -1.1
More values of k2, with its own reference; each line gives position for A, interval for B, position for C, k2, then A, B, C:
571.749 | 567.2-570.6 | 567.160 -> -1.8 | -0.022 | 0.014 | -0.02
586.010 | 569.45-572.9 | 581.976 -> -2.1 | 0.045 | 0.020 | 0.06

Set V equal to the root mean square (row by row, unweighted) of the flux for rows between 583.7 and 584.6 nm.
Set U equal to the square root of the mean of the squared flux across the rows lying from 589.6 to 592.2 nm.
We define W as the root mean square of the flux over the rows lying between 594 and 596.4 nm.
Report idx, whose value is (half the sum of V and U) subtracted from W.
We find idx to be 0.10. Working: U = 10.0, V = 10.8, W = 10.5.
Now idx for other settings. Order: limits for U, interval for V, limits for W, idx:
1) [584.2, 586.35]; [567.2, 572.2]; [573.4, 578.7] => 0.06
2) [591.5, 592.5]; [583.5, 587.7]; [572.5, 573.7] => -0.16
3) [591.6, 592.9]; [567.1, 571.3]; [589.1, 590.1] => -1.54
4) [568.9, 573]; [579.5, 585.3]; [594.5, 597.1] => 0.11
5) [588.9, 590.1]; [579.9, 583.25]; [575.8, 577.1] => 0.97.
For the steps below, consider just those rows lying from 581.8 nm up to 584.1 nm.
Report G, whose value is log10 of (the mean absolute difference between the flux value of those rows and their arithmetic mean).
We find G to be -0.48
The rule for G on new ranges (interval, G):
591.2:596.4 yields -0.72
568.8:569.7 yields -0.81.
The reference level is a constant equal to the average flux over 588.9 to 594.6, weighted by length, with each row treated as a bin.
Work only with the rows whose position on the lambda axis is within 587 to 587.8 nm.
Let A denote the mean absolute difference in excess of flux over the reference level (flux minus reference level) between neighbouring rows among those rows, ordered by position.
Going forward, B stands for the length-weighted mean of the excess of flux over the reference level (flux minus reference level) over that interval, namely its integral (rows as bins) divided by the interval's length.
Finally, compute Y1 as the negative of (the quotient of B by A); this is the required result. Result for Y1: -3.2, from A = 0.120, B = 0.38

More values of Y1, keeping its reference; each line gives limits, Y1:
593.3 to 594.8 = -2.7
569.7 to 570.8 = 0.6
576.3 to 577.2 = -3.4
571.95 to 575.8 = -4.0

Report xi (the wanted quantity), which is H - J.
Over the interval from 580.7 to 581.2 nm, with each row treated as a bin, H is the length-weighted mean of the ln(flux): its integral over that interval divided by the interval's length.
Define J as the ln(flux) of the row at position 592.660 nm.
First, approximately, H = 2.33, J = 2.31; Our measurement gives 0.015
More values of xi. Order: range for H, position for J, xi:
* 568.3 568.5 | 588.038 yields -0.011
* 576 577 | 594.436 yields 0.020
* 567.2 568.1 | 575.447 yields -0.021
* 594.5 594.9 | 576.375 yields 0.014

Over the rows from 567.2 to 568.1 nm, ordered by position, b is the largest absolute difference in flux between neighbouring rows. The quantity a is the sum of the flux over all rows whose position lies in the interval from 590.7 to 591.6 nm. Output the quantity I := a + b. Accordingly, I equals 71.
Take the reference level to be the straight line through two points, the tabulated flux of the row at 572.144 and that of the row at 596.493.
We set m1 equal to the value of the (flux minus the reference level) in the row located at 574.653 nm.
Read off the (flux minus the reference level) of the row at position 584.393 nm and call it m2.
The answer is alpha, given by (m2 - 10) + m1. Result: -11.0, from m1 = -0.7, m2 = -0.3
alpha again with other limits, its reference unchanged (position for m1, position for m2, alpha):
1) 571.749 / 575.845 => -10.1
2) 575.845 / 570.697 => -11.3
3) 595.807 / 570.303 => -11.6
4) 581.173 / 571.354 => -11.5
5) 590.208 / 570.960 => -12.2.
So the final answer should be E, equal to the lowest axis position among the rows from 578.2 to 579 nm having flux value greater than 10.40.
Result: 578.636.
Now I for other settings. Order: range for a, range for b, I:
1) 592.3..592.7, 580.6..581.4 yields 31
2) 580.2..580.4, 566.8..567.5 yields 22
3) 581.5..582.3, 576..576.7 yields 60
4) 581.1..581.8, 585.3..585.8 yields 50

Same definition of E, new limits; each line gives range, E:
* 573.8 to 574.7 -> 573.859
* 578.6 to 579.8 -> 578.636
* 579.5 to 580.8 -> 579.569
